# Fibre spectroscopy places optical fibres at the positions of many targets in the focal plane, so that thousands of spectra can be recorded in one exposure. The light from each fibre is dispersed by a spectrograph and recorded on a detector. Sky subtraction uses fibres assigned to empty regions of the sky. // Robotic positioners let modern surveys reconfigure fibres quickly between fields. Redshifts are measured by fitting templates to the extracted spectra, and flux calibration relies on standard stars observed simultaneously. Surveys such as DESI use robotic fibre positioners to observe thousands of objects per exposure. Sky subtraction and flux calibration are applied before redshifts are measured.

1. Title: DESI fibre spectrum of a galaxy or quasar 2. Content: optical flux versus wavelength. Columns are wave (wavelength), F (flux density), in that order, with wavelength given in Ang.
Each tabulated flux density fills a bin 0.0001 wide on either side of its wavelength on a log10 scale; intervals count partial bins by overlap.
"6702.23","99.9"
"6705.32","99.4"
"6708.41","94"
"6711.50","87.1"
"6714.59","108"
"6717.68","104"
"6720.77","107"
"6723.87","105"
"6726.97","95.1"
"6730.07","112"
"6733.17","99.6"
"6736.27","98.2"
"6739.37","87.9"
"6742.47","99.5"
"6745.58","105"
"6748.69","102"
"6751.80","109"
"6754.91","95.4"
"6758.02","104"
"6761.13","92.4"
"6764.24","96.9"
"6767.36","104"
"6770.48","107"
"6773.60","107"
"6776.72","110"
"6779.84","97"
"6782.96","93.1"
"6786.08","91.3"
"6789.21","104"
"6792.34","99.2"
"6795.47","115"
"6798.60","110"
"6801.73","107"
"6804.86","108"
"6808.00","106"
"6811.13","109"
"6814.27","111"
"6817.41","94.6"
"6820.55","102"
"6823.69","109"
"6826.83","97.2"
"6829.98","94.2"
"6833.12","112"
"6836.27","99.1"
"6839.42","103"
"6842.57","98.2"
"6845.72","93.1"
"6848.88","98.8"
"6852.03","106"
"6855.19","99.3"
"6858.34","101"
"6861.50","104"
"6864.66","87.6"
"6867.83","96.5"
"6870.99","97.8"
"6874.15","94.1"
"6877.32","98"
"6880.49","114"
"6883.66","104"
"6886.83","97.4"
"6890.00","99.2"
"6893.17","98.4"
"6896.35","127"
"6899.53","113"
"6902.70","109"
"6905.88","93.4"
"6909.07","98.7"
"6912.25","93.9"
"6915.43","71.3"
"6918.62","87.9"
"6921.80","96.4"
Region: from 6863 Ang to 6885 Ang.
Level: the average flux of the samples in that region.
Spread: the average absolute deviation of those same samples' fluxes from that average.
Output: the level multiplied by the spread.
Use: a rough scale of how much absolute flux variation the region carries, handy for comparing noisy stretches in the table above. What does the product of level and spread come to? 573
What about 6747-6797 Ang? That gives 593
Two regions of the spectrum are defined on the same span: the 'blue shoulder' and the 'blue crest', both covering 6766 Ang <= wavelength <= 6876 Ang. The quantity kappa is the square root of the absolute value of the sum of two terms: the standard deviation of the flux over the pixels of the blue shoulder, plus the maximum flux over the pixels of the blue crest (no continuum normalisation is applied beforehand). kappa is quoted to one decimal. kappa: 11.0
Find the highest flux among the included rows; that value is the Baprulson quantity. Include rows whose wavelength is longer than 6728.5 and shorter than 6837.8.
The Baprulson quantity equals 115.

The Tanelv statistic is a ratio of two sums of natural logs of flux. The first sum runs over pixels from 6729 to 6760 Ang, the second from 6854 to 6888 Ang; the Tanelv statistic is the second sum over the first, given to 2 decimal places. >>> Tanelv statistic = 1.10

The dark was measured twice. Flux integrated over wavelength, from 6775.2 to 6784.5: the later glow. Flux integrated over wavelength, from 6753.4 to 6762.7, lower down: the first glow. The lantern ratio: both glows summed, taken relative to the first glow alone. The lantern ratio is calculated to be 2.03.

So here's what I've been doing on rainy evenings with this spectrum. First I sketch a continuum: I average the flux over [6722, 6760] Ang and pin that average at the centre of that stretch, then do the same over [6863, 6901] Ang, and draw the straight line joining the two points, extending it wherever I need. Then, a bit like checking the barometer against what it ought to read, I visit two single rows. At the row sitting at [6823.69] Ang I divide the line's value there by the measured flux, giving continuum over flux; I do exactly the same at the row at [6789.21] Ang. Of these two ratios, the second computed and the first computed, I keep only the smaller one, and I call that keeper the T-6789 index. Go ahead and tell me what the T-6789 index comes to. 0.93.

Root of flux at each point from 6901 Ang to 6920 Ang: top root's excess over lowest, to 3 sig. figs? 2.00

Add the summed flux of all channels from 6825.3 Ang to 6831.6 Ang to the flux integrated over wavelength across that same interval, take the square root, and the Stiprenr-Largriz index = 28.2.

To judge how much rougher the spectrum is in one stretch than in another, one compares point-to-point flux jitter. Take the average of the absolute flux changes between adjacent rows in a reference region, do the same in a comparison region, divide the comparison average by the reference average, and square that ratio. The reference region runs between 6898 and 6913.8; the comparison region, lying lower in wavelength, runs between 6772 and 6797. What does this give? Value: 1.1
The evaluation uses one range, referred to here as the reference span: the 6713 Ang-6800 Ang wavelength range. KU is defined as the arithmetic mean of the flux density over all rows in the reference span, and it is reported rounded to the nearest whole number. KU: 102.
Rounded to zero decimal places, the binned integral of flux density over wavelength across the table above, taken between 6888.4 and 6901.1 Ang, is 1389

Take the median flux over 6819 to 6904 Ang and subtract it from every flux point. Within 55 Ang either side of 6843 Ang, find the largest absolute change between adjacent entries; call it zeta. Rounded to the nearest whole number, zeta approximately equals 29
